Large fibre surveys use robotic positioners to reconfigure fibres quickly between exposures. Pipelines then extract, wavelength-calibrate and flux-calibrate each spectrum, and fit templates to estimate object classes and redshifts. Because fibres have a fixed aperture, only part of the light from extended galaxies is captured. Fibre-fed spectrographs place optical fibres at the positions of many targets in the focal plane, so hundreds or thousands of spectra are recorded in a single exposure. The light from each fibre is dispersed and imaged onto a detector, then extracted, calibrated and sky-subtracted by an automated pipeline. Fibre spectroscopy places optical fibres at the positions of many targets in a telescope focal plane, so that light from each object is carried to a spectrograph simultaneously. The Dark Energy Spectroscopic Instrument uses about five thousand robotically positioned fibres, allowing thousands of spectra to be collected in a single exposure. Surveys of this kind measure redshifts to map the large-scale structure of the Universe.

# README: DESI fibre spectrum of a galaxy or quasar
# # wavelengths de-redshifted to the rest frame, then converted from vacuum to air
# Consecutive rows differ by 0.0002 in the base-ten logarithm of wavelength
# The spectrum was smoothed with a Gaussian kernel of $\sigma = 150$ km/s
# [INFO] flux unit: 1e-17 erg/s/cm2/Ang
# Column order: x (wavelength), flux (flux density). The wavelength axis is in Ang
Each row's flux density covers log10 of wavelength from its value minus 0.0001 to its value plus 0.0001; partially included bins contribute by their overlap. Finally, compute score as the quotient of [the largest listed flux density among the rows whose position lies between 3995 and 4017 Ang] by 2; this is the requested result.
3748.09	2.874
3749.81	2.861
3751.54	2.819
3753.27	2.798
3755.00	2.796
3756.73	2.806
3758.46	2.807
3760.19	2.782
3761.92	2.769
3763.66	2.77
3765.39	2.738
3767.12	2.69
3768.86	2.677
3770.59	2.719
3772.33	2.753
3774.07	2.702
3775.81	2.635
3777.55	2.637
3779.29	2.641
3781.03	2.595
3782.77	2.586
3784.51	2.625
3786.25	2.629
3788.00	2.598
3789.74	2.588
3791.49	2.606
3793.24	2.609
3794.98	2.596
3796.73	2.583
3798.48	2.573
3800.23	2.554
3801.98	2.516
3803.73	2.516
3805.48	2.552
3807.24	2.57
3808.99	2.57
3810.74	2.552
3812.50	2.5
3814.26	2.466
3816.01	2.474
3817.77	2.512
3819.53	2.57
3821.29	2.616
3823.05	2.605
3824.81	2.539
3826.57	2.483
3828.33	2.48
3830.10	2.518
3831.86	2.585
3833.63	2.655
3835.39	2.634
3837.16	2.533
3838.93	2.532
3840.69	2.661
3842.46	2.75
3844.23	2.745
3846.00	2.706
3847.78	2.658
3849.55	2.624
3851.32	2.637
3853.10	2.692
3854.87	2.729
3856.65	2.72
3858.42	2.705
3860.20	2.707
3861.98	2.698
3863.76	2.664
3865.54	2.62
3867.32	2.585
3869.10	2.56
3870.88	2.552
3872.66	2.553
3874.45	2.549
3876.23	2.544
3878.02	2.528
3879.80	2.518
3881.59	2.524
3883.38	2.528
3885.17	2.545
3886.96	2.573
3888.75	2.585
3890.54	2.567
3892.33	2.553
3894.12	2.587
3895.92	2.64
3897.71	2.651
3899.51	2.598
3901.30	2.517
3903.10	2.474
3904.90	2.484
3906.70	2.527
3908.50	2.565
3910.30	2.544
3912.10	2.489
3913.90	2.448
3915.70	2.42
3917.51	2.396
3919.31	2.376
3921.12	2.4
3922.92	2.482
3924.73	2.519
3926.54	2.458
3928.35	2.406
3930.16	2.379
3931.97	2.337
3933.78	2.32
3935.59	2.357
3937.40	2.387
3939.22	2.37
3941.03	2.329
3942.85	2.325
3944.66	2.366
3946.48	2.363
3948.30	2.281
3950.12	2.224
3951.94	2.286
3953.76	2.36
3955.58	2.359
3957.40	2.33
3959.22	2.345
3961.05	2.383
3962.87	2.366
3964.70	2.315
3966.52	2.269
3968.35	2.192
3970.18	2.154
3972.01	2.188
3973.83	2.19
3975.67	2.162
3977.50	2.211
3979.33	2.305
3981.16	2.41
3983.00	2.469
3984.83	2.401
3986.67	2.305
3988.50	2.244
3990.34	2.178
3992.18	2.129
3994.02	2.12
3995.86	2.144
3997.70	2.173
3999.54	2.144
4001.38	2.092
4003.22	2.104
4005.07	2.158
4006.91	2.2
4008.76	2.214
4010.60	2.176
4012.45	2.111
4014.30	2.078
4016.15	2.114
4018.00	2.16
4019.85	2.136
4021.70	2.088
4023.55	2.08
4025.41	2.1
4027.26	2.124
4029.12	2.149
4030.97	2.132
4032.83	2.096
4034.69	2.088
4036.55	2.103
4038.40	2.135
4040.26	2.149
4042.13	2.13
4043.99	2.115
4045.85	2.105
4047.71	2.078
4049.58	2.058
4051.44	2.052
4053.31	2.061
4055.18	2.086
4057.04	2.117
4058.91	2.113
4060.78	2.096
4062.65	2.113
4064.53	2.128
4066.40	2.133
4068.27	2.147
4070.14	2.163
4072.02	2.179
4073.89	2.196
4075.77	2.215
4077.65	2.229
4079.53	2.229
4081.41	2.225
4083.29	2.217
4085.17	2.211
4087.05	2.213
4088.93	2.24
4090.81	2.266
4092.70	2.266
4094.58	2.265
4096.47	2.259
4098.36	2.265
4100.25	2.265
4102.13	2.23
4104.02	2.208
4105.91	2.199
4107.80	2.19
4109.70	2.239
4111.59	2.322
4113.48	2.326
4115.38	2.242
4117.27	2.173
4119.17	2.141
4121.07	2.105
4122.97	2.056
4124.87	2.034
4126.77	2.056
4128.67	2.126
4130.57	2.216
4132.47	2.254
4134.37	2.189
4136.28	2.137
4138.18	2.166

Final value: 1.11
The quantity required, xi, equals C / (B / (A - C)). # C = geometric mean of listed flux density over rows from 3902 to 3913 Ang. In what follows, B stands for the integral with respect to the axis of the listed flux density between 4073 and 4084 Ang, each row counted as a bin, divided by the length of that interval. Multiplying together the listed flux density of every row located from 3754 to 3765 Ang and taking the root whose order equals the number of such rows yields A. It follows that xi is 0.3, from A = 2.79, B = 2.2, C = 2.51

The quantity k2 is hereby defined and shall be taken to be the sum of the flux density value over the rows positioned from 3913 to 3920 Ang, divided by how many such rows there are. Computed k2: 2.4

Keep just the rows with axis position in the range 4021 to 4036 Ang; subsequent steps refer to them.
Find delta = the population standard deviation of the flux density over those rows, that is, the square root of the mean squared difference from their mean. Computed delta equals 0.023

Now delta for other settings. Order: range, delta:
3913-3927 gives 0.045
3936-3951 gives 0.051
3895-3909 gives 0.063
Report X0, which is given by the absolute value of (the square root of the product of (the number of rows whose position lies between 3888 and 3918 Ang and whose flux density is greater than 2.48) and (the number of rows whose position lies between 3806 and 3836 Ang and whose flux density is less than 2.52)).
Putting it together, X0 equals 10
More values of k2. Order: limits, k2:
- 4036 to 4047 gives 2.1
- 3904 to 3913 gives 2.5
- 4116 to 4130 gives 2.1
